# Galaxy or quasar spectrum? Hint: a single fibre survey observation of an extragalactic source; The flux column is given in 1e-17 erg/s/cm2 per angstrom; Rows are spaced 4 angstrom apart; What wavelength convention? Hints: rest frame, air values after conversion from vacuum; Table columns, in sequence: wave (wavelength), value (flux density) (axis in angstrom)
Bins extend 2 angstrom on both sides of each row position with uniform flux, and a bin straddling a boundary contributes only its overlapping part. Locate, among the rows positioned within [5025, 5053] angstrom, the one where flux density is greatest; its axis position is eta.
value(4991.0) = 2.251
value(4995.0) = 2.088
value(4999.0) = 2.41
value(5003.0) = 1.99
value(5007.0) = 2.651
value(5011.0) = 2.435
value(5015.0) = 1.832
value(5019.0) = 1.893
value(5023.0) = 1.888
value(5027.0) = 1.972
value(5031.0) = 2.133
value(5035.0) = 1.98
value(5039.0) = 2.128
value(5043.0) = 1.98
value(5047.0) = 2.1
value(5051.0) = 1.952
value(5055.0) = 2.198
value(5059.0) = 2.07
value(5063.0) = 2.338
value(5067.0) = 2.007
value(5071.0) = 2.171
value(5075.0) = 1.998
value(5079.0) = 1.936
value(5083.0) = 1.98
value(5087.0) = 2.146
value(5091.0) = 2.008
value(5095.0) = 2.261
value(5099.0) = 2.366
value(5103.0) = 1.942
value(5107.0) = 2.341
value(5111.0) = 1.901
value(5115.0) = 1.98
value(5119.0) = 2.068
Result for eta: 5031.0 angstrom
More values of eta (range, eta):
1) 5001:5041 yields 5007.0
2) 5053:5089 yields 5063.0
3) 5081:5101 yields 5099.0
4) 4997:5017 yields 5007.0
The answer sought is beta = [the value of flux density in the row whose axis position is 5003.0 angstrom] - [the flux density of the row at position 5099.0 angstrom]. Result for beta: -0.38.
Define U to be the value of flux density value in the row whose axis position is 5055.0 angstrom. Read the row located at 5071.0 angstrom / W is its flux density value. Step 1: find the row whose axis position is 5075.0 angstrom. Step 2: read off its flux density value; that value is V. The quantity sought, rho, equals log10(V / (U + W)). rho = -0.340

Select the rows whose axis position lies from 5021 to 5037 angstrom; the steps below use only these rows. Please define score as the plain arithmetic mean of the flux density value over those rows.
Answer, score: 1.99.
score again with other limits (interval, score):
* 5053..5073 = 2.16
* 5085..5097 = 2.14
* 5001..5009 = 2.32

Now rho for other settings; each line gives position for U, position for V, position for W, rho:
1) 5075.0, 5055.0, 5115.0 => -0.258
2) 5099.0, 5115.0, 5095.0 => -0.369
